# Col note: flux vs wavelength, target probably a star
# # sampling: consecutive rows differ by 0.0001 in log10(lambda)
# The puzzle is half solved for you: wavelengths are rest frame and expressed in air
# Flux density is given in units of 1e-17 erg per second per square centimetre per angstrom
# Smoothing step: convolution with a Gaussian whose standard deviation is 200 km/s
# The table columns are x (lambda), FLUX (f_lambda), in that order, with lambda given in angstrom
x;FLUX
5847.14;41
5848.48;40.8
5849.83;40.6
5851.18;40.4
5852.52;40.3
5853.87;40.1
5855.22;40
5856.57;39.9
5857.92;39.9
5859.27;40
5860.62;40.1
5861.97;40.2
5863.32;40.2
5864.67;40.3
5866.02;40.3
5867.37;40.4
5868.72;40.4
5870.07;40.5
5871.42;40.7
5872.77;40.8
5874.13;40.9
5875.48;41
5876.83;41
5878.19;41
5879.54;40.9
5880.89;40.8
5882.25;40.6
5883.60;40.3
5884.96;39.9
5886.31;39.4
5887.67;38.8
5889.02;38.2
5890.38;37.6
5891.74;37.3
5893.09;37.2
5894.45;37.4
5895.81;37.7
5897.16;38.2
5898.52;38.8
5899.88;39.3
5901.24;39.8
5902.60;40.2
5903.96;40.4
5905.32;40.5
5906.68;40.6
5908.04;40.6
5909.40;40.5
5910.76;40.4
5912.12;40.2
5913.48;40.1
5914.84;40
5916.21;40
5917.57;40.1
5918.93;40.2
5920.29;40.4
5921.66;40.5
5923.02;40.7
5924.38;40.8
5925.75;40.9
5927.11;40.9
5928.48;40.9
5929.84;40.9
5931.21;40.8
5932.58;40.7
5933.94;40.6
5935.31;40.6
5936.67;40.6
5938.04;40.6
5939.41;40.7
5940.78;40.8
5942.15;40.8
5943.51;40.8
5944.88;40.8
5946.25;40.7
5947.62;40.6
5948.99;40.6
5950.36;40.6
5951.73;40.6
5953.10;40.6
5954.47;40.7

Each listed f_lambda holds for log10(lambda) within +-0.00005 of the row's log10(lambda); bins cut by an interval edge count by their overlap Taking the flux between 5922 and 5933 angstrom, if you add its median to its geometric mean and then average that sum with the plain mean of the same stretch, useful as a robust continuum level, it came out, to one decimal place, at 61.2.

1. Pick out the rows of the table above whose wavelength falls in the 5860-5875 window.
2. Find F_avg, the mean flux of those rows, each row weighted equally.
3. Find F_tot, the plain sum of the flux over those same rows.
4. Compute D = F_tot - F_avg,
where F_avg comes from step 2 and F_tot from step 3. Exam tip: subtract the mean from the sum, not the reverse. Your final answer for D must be 404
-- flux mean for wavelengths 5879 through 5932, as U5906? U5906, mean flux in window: 39.8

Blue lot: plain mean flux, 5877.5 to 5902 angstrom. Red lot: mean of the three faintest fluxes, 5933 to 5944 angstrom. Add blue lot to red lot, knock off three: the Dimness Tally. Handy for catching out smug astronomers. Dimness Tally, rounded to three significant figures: 76.7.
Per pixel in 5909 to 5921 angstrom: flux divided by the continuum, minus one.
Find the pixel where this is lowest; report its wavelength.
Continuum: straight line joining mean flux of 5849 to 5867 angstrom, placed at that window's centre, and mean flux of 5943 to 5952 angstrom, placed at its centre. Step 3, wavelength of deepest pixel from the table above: 5916.21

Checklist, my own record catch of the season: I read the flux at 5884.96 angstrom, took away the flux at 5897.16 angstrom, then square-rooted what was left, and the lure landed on 1.3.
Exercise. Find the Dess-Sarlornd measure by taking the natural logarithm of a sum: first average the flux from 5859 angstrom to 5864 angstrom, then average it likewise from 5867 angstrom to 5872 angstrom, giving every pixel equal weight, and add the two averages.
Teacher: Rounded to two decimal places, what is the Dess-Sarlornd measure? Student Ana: 4.39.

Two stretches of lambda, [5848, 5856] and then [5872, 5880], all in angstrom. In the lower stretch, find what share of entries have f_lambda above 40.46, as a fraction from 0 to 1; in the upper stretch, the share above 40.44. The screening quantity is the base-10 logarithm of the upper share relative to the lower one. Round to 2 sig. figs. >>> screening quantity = 0.48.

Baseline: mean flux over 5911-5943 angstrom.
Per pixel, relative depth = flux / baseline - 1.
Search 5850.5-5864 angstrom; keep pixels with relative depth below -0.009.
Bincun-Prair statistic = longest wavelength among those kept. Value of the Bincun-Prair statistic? 5860.62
